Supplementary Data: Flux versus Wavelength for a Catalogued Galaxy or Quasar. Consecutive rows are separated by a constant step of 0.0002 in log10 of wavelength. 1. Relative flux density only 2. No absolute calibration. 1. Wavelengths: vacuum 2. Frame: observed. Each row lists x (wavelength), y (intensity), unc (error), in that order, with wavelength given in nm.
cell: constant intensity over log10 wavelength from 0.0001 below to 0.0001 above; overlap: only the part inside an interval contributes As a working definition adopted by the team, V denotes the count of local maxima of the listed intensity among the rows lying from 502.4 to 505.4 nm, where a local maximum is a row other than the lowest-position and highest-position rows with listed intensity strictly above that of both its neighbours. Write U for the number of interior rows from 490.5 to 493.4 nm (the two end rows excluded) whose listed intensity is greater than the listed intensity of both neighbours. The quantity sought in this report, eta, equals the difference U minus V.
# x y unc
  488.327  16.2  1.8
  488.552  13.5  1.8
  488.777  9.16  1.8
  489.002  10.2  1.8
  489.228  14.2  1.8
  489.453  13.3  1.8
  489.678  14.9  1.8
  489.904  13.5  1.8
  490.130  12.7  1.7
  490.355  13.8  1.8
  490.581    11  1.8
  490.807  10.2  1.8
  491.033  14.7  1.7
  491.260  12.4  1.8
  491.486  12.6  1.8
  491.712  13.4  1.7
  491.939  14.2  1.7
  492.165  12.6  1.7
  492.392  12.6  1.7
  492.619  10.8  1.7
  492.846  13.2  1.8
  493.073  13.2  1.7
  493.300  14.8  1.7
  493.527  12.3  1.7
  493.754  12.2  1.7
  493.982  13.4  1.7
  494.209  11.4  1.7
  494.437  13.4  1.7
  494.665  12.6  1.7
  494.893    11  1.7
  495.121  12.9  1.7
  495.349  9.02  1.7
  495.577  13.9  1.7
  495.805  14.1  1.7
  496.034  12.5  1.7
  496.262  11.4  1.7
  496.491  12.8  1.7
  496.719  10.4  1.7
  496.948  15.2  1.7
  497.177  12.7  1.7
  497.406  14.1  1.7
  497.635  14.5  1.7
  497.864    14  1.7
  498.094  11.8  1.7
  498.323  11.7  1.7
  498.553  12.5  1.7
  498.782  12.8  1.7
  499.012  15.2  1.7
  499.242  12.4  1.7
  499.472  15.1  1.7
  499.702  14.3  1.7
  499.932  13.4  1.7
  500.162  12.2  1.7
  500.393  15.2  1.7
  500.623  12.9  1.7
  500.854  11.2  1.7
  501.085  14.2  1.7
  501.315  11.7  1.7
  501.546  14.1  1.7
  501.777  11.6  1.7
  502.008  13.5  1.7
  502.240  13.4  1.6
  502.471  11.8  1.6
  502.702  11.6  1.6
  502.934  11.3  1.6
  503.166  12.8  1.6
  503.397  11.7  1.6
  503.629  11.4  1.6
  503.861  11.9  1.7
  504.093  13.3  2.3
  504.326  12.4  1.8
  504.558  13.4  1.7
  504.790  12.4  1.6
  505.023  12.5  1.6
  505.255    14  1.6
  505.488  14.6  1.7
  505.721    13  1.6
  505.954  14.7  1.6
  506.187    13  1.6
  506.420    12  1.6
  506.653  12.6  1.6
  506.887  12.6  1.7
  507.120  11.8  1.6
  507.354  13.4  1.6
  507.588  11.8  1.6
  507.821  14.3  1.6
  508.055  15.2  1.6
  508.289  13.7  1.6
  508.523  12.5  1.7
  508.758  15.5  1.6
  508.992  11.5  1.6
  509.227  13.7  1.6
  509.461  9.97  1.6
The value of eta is -1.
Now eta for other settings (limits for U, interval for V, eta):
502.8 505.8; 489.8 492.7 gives 1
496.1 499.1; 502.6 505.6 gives 0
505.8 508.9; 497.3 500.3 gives -1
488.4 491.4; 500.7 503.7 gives 0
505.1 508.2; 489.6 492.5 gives 0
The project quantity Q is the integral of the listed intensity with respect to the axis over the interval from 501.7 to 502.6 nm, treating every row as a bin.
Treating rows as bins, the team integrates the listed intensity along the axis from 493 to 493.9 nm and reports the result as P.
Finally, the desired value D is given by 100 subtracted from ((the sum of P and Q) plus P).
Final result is -65.0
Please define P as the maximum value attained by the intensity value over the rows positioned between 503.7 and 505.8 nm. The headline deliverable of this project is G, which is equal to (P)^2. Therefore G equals 213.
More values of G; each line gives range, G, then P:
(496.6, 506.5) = 231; 15.2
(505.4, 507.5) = 216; 14.7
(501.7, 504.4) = 182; 13.5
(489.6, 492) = 222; 14.9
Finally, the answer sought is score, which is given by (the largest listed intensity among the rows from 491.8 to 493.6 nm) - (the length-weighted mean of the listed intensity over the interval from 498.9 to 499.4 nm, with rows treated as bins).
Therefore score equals 0.90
